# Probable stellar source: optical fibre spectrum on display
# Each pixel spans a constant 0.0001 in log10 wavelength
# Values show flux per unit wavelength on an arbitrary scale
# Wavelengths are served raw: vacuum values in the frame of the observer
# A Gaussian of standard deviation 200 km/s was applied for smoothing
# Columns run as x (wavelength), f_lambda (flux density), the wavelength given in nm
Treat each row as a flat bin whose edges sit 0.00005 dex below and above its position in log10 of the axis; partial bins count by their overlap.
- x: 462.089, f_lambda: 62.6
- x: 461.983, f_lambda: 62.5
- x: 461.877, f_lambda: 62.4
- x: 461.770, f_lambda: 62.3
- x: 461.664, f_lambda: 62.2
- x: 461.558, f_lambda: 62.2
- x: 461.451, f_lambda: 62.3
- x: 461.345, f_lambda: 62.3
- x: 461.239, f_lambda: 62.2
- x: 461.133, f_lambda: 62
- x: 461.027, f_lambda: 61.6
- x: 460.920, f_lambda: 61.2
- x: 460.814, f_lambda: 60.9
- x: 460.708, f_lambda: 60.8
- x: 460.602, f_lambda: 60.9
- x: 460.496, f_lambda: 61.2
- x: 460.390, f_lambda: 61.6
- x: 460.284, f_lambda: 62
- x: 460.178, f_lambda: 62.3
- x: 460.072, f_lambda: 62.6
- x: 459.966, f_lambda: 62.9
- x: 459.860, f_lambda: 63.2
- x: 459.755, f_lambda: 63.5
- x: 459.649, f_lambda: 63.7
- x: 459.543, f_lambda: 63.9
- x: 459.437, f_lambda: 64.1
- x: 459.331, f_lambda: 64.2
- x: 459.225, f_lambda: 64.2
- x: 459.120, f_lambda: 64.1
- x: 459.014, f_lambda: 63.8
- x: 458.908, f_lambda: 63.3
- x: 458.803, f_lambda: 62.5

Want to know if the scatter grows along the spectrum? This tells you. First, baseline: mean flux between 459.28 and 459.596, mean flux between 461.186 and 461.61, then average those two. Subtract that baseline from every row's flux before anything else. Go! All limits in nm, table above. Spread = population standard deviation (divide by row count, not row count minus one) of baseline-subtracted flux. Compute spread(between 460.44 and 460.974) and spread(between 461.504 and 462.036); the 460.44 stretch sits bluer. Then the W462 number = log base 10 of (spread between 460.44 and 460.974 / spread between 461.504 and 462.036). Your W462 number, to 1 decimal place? 0.2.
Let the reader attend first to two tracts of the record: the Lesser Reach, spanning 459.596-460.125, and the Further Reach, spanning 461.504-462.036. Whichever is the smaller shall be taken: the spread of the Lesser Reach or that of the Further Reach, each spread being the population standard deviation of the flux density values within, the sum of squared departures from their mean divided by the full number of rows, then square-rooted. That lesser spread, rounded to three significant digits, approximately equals 0.117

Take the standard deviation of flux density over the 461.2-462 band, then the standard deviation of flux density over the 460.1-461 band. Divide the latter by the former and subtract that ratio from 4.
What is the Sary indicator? -1.2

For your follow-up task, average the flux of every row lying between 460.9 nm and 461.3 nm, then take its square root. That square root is 7.86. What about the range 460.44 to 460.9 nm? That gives 7.81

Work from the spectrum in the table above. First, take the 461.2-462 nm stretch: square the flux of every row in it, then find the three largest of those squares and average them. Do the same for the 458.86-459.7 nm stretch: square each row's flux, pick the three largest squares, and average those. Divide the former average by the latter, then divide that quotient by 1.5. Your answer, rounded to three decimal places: 0.630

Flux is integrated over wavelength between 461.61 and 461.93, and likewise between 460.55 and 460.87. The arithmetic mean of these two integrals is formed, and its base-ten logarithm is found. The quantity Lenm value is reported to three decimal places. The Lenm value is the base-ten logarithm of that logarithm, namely 0.112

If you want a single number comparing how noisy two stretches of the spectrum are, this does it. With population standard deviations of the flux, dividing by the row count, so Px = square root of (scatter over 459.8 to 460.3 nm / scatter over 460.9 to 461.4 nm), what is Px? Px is 1.02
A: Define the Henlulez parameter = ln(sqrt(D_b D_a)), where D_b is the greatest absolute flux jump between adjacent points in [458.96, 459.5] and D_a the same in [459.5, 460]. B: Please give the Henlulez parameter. -1.20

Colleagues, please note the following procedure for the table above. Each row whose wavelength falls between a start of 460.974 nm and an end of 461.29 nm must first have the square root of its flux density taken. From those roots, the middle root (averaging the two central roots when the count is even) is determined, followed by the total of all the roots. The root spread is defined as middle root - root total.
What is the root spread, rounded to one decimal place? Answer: -15.7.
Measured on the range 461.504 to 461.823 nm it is -15.8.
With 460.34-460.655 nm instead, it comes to -15.7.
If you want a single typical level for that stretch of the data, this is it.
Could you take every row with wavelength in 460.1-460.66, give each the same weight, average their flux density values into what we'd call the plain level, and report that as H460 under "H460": 61.6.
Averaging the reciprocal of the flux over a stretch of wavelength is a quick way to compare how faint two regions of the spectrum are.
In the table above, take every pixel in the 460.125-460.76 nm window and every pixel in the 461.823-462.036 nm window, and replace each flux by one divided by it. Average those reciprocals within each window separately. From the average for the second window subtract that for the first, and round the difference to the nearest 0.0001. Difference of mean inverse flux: -0.0003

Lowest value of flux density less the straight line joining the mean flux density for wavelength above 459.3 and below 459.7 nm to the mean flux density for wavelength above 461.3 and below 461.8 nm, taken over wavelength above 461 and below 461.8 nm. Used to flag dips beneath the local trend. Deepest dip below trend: -1.1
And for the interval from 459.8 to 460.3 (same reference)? -1.3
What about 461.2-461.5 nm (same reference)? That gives -0.3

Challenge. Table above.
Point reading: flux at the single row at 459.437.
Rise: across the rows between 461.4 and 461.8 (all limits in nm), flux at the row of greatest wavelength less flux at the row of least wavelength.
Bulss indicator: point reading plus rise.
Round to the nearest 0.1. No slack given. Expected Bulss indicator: 64.1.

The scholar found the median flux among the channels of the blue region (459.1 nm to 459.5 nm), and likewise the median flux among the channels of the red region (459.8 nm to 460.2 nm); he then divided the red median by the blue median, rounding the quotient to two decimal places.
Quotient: 0.98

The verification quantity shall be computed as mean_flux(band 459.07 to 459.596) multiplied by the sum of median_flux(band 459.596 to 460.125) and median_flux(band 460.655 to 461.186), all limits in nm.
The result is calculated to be 7974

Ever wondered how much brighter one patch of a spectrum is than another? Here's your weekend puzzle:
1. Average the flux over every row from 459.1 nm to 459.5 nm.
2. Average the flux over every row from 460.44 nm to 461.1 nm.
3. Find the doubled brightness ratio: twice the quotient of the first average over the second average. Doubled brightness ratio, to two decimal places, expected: 2.10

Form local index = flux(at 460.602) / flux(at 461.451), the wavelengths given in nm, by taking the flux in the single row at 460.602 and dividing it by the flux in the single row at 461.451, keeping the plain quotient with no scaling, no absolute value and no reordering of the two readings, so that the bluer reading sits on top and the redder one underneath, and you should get 0.98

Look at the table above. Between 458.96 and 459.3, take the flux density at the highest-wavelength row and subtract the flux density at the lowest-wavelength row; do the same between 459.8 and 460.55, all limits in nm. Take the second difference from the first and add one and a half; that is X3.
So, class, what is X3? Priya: 3.9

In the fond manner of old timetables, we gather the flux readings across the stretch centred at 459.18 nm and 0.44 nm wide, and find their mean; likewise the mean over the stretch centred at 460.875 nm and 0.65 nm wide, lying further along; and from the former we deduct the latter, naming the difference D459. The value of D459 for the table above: 2.8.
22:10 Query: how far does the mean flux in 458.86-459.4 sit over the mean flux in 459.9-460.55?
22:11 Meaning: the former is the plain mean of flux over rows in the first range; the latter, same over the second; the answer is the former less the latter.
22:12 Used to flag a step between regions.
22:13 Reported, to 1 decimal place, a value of 1.8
